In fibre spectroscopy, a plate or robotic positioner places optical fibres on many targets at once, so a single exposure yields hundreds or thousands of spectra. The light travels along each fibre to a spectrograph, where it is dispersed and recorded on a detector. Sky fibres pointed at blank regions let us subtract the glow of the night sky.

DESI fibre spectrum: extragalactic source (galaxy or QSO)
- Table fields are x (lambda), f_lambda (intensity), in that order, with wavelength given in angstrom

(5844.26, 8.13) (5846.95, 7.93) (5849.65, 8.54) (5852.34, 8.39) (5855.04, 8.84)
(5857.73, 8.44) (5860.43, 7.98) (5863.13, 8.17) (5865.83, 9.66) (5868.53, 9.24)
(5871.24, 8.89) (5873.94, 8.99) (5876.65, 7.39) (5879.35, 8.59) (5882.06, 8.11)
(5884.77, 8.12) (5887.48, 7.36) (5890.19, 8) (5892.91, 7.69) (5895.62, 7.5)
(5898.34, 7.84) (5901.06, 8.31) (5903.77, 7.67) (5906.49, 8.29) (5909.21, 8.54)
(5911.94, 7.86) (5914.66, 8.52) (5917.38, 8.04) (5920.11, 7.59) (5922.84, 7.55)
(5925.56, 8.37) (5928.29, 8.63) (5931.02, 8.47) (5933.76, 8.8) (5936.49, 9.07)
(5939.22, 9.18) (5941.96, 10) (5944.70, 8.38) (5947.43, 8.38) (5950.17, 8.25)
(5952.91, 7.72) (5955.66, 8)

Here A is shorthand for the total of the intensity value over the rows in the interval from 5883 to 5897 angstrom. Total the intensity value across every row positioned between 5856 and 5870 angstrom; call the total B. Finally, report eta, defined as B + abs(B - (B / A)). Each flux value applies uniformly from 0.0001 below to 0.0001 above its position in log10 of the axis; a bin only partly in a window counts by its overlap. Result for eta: 86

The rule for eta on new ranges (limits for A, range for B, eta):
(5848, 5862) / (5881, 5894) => 78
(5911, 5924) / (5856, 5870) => 86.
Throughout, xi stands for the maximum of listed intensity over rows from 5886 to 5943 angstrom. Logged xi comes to 10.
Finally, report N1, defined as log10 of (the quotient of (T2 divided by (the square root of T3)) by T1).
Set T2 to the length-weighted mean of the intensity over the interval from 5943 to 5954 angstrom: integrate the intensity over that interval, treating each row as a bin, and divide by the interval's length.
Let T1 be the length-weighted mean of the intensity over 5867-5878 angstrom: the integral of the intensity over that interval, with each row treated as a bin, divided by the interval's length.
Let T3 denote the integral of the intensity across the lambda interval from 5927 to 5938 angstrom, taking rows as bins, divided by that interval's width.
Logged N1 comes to -0.491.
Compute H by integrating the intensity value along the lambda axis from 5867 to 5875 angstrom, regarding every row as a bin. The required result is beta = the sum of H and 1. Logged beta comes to 73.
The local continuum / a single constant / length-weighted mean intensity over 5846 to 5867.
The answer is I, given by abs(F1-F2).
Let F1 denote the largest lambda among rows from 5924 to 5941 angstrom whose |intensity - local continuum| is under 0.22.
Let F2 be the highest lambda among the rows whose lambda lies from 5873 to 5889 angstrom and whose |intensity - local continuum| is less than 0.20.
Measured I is 51.7 angstrom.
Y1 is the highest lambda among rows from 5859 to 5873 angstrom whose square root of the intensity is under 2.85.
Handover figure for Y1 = 5860.43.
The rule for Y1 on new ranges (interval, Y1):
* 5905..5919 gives 5917.38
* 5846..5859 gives 5846.95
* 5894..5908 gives 5903.77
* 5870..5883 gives 5882.06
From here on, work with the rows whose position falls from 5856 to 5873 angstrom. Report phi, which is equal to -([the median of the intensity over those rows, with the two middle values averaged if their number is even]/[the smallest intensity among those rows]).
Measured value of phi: -1.086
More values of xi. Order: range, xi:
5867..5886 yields 9.24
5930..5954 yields 10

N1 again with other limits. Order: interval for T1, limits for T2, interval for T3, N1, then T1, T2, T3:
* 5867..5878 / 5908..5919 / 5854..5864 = -0.483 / 8.64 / 8.2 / 8.36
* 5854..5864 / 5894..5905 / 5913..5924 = -0.478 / 8.36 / 7.8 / 7.93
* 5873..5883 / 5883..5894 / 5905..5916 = -0.483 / 8.25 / 7.8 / 8.29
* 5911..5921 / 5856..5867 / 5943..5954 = -0.431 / 8.03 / 8.6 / 8.25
